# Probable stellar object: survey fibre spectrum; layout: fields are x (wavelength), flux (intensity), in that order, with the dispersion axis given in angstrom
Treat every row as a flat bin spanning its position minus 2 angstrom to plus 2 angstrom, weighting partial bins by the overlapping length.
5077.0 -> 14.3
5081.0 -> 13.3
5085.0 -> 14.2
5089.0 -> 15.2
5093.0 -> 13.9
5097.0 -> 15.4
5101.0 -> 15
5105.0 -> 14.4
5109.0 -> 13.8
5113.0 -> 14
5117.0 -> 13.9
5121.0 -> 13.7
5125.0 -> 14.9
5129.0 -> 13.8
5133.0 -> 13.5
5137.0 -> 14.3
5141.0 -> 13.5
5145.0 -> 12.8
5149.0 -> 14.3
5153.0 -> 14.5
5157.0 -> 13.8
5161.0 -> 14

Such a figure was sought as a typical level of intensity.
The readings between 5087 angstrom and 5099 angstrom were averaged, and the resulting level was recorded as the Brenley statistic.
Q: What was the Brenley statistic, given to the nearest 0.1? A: 14.8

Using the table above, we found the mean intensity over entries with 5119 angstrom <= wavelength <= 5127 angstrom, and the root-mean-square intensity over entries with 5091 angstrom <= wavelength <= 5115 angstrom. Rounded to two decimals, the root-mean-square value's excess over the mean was 0.13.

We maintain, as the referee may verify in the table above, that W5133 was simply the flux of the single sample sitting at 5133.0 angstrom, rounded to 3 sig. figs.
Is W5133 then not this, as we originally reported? 13.5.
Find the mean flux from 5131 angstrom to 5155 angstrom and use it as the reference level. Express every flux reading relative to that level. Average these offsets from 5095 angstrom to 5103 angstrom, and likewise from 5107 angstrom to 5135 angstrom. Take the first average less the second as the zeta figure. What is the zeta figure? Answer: 1.3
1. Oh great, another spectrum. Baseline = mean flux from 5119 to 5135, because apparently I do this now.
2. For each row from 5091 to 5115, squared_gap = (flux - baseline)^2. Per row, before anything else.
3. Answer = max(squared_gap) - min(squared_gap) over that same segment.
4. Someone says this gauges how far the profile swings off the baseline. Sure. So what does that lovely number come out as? 2.03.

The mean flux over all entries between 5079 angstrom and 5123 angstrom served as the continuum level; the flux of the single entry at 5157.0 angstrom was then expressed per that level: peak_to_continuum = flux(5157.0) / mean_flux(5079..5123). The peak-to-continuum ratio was 0.97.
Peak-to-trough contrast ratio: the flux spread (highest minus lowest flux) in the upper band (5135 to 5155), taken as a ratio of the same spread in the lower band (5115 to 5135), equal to 1.2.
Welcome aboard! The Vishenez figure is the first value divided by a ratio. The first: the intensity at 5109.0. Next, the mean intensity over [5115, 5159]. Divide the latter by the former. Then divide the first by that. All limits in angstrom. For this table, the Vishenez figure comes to 13.7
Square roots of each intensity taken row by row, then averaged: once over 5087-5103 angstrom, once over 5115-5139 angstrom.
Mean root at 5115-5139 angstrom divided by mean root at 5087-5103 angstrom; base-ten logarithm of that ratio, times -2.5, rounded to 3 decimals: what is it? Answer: 0.032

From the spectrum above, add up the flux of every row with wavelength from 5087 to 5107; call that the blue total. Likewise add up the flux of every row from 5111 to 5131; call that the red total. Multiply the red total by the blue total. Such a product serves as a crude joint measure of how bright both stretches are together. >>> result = 5195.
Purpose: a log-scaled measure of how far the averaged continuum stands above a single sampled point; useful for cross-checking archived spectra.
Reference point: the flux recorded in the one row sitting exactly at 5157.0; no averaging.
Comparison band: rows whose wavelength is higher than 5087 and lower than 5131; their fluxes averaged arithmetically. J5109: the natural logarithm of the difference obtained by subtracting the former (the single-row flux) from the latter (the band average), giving -0.57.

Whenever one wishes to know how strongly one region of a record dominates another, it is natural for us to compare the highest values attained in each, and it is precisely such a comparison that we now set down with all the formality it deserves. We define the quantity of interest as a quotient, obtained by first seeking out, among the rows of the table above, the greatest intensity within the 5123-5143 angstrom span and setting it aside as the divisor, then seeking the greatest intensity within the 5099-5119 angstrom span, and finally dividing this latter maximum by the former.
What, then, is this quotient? 1.01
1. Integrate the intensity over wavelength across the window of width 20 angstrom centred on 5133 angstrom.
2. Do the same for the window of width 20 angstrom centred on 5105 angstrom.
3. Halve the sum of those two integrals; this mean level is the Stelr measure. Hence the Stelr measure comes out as 285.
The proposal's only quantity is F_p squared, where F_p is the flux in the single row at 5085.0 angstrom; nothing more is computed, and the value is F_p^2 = 202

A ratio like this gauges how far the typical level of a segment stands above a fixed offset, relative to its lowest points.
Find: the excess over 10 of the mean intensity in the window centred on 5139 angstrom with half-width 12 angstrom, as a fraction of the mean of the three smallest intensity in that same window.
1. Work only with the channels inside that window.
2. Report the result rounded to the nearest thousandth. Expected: 0.279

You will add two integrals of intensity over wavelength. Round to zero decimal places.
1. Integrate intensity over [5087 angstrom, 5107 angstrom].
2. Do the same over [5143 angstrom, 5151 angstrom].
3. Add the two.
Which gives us 404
